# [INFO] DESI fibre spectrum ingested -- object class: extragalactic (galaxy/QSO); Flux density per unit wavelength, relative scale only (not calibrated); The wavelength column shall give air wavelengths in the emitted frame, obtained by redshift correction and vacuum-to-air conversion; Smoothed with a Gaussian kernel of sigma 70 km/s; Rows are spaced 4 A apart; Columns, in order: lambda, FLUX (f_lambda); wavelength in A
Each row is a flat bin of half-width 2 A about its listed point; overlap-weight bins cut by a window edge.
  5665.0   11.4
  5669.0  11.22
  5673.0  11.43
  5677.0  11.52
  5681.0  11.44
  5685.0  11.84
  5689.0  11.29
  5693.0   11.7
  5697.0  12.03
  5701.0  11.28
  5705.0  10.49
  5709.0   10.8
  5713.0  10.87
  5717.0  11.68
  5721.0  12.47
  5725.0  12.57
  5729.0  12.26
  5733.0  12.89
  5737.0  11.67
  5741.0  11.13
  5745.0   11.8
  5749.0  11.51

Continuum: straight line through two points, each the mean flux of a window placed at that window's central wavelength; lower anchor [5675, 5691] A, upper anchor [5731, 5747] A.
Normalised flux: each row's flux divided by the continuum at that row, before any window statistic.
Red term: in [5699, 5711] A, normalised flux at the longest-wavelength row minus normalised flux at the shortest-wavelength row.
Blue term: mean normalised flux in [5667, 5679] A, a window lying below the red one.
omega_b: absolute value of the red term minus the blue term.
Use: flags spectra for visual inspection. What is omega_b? 1.04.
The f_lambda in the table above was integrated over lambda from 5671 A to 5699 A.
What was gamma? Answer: 325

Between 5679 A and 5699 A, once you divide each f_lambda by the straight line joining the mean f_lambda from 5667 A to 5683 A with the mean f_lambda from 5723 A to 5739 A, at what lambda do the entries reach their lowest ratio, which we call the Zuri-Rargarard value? 5689.0 A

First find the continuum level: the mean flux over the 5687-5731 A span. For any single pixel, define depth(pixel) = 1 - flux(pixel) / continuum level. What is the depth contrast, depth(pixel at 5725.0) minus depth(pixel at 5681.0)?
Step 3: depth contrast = -0.10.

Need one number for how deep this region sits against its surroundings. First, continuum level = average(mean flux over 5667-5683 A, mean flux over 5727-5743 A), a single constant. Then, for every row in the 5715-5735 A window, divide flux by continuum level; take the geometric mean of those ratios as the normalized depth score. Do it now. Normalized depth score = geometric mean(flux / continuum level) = 1.06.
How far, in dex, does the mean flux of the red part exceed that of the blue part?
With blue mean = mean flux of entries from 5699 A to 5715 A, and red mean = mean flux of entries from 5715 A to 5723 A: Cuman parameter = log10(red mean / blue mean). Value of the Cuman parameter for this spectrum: 0.046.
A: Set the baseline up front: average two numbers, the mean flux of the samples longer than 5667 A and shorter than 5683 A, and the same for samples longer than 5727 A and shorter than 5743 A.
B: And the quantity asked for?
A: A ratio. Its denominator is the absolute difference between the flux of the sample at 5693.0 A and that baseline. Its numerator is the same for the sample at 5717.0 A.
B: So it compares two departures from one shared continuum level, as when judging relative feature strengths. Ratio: 3.0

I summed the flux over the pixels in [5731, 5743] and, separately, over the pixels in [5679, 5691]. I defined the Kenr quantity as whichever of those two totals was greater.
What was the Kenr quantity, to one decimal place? 35.7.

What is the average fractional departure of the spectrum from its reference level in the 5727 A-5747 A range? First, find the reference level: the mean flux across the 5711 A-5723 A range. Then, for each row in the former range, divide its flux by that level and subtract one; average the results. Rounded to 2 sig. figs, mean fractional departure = 0.024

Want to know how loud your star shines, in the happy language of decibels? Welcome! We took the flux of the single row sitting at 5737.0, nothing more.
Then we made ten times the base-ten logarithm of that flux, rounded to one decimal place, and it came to 10.7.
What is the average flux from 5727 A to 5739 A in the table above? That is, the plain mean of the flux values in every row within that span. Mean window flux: 12.3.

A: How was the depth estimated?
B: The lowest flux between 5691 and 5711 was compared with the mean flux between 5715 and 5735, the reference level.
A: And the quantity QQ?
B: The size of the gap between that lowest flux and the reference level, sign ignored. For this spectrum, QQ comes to 1.9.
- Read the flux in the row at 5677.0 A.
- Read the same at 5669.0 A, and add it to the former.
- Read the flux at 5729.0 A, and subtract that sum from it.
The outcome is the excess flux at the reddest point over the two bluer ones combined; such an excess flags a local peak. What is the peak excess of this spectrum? -10.48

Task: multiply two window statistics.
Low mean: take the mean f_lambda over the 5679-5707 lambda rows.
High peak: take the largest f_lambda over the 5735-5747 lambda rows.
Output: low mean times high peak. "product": 135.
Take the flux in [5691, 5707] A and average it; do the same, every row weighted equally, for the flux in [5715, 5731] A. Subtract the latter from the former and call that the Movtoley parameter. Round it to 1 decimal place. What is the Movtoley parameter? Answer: -0.9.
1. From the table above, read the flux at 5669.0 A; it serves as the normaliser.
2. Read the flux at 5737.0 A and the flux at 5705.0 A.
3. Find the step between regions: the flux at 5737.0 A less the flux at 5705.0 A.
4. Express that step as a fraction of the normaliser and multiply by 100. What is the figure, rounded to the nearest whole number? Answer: 11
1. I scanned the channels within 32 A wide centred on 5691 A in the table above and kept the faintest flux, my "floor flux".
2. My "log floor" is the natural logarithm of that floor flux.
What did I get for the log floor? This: 2.35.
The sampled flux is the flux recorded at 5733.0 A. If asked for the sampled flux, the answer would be 12.89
